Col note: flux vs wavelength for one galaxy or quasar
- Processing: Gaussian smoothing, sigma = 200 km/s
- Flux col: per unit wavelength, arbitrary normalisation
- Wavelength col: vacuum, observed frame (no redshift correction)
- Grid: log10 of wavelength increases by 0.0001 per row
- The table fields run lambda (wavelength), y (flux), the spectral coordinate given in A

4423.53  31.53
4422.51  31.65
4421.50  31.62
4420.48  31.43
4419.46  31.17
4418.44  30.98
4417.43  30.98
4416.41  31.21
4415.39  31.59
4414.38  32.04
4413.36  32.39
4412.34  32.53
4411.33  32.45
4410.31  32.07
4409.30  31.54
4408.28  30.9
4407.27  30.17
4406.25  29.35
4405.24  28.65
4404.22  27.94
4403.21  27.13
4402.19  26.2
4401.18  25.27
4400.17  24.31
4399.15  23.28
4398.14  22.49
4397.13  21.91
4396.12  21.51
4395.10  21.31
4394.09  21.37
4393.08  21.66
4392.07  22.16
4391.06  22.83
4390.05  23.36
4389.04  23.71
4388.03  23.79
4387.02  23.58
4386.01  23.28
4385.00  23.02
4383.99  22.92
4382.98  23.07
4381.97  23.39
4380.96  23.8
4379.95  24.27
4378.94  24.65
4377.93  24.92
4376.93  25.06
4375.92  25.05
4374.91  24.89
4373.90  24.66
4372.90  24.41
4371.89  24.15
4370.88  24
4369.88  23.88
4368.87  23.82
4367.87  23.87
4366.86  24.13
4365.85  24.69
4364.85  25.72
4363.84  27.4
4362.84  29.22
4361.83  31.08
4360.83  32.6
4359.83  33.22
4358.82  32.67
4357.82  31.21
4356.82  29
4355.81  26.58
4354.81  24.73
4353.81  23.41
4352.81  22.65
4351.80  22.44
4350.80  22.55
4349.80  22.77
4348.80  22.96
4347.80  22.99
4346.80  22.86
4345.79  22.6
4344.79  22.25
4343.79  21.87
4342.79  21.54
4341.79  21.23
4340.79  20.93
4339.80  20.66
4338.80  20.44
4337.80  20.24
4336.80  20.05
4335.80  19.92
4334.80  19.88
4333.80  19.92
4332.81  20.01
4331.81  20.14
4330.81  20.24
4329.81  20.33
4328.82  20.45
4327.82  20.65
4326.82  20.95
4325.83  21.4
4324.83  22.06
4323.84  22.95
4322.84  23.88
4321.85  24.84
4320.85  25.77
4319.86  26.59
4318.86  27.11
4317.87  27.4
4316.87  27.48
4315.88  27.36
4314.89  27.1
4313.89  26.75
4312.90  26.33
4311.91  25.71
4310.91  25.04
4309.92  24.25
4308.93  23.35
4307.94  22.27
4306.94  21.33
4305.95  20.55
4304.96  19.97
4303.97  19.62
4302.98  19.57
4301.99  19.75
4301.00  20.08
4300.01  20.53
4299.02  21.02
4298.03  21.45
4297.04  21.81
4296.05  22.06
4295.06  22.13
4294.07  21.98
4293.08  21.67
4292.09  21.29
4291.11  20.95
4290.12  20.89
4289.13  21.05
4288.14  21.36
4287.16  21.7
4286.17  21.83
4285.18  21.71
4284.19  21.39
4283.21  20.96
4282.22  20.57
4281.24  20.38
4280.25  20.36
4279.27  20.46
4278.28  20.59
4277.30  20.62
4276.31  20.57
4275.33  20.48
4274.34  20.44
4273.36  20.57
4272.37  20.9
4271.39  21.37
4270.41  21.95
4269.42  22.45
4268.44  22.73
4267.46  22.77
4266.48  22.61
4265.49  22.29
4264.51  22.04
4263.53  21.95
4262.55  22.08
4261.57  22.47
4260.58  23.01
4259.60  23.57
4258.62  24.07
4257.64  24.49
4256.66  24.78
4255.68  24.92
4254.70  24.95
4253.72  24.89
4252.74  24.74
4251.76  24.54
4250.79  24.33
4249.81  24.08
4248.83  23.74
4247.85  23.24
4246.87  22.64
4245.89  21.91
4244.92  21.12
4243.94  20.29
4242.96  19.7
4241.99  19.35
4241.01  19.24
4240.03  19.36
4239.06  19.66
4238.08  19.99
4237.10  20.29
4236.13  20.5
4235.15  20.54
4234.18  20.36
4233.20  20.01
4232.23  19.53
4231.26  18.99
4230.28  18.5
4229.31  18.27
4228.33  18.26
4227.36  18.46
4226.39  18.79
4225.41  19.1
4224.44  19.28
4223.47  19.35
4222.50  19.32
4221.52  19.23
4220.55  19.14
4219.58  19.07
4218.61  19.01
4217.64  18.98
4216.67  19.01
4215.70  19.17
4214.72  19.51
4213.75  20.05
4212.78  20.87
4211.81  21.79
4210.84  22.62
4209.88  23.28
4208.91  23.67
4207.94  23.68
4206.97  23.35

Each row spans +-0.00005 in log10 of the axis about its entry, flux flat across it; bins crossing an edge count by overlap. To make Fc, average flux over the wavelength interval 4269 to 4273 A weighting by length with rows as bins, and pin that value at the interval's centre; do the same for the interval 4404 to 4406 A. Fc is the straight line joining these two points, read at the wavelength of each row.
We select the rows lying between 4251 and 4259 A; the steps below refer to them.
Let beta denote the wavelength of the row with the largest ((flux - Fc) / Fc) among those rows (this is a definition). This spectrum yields 4253.72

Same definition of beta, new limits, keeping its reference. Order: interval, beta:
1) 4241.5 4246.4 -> 4245.89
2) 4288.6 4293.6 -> 4293.08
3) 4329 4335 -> 4329.81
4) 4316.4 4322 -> 4316.87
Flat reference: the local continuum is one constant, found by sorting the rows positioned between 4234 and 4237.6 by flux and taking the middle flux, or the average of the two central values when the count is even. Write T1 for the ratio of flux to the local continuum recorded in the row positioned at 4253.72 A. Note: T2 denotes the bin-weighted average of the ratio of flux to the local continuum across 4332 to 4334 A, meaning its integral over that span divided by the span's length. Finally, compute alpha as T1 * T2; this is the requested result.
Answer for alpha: 1.2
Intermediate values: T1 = 1.22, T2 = 0.98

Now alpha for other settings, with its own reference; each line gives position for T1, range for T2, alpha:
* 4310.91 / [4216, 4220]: 1.1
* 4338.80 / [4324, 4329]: 1.0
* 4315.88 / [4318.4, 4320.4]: 1.8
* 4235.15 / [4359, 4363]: 1.6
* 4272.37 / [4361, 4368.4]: 1.3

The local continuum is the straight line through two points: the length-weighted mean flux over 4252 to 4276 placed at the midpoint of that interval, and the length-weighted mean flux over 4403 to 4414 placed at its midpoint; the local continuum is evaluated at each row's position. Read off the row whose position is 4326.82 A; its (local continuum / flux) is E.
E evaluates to 1.25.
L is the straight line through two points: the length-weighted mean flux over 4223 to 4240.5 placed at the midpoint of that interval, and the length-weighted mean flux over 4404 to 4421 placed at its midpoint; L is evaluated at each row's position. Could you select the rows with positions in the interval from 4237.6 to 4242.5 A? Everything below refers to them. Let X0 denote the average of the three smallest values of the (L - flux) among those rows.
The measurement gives 0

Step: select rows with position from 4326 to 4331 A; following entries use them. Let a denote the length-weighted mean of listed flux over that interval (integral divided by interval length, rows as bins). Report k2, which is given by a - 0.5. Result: 20.1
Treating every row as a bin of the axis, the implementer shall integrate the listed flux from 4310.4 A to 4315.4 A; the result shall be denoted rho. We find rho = 131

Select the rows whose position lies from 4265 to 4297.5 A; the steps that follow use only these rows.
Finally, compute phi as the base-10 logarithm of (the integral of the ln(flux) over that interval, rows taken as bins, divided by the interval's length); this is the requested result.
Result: 0.486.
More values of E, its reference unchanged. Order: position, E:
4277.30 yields 1.14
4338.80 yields 1.31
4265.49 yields 1.03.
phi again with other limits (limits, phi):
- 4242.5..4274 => 0.495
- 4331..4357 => 0.489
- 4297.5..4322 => 0.499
